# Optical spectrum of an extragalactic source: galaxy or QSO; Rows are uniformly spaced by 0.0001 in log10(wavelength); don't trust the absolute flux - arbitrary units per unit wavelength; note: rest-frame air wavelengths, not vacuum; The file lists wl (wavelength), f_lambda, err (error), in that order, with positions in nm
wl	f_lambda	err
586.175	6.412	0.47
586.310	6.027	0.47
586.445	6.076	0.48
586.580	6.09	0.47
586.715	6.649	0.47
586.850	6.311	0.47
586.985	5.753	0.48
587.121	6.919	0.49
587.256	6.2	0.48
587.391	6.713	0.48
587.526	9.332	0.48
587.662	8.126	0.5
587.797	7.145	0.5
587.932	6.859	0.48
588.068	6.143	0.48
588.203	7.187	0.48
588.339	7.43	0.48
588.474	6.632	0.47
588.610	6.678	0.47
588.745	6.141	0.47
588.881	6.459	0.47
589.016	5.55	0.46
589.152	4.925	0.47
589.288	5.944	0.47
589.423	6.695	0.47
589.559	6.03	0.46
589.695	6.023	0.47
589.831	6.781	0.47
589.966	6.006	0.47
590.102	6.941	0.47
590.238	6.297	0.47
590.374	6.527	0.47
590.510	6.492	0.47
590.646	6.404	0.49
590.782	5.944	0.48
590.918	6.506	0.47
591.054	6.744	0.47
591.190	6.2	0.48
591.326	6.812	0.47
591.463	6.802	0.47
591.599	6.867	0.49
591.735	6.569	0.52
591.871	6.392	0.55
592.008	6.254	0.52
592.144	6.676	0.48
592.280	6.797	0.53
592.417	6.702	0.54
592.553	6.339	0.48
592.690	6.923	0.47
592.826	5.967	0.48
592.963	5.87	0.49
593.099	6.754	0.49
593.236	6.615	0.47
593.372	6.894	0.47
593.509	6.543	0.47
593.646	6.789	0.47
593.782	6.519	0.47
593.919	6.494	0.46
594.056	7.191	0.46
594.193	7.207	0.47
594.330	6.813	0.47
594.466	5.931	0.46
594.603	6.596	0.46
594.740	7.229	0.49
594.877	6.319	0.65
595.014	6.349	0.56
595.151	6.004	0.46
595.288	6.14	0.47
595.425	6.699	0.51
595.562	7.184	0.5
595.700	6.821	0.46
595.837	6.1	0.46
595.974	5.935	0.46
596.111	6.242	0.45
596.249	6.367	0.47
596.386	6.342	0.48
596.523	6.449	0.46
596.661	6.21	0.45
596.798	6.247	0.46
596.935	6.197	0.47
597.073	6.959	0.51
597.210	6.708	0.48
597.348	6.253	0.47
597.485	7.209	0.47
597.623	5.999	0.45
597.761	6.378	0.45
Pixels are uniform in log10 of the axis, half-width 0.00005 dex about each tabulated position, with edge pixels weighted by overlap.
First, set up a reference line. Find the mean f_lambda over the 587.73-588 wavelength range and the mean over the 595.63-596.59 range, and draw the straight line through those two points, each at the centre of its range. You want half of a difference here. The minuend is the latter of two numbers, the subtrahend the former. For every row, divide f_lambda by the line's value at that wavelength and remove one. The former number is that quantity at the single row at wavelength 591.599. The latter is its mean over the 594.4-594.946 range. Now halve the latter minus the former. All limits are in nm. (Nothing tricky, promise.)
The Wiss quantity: -0.007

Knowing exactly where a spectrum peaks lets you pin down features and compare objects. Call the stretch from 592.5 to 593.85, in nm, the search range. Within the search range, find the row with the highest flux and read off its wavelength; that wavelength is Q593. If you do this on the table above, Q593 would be 592.690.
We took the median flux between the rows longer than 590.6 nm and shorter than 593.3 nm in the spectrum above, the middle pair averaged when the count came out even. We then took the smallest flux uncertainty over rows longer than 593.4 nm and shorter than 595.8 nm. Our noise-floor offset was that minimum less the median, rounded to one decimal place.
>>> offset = -6.1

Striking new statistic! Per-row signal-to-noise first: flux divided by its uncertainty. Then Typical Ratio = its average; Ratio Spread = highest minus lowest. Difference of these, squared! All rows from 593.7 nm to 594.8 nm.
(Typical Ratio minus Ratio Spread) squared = 137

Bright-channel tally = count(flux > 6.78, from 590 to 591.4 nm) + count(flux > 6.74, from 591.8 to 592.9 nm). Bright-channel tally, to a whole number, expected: 4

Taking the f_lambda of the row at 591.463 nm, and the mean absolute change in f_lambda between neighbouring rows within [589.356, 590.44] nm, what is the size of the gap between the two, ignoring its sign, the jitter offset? 6.2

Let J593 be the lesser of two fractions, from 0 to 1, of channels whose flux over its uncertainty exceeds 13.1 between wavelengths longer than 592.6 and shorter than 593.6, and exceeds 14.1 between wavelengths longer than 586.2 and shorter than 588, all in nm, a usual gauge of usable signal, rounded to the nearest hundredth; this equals 0.46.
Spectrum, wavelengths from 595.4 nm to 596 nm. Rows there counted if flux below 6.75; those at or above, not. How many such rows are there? 3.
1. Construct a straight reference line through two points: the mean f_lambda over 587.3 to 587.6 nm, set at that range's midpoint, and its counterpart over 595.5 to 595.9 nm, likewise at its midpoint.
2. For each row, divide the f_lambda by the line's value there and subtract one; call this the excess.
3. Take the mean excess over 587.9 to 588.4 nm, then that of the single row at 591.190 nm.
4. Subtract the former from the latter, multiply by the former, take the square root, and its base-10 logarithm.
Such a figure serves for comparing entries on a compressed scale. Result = -1.16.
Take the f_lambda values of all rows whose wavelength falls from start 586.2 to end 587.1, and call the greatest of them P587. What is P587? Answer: 6.649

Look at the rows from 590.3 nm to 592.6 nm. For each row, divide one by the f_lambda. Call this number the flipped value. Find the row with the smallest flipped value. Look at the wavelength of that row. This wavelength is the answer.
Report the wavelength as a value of 591.599 nm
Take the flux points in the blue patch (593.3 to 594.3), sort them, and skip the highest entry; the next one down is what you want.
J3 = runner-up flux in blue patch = 7.191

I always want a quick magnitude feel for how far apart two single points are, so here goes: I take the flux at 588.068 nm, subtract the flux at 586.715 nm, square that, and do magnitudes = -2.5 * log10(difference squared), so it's 1.5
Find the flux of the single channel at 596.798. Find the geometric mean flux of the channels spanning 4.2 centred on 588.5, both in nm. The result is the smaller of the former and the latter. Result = 6.25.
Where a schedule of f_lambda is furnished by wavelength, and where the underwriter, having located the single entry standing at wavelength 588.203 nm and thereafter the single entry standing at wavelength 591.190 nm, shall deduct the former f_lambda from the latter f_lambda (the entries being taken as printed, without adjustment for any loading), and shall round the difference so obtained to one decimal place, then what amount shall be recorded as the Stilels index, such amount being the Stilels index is -1.0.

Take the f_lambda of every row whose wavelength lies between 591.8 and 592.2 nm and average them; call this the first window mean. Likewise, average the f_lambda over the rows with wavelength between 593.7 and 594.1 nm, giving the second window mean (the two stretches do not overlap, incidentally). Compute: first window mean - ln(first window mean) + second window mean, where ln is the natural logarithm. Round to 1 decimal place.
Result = 11.3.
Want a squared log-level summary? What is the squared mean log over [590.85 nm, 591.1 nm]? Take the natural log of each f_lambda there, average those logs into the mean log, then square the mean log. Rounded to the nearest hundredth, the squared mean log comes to 3.57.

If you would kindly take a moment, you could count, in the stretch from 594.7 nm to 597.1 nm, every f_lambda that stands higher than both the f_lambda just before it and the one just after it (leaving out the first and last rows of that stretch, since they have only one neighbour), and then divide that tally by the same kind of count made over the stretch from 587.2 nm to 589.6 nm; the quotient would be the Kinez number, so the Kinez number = 1.00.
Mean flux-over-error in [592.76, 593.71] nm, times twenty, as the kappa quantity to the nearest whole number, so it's 272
